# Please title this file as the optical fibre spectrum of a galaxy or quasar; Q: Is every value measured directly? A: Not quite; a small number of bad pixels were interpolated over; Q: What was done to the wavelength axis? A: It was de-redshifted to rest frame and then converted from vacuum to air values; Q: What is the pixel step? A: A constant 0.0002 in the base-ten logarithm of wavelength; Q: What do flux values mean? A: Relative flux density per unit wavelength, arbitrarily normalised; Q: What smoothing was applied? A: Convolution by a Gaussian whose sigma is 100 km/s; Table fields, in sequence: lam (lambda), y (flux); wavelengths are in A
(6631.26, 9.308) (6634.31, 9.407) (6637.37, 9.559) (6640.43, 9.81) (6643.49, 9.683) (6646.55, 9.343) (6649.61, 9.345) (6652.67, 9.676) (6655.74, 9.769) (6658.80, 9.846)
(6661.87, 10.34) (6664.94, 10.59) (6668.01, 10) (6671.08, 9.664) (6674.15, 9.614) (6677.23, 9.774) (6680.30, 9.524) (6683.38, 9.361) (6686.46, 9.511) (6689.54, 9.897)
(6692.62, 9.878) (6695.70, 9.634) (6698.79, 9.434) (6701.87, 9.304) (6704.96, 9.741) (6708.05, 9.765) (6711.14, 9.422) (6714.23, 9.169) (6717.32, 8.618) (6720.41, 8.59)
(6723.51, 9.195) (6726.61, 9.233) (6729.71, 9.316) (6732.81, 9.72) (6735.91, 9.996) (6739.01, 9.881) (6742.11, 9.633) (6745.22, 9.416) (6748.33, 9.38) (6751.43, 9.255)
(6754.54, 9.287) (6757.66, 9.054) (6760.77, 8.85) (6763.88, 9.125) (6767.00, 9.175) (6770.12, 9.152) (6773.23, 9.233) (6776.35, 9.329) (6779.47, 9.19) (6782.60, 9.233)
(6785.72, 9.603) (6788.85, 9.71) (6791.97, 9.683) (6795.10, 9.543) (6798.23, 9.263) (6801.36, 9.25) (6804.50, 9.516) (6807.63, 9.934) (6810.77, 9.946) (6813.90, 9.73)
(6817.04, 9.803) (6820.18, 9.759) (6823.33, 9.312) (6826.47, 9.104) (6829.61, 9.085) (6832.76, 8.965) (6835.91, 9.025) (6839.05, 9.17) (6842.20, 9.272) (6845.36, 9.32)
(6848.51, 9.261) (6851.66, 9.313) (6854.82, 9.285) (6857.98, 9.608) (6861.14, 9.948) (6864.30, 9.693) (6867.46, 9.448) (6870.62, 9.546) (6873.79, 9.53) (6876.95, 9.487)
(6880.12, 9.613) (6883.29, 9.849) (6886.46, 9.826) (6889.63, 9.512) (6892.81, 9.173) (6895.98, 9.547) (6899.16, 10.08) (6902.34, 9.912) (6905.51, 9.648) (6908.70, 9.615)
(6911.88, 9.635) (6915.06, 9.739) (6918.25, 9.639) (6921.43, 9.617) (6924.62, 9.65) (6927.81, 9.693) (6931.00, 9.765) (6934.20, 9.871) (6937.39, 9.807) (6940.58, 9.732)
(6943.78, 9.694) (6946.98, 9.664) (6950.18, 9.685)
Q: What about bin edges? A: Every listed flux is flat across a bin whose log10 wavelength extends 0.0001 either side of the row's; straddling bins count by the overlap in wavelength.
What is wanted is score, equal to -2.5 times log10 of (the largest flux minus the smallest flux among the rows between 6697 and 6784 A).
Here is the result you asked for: -0.4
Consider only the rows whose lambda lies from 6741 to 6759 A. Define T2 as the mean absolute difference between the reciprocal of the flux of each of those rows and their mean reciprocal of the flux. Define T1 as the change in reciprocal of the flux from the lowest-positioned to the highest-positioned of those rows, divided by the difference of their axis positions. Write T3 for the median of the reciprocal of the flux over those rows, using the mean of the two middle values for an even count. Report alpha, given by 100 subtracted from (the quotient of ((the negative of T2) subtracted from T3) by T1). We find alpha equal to 155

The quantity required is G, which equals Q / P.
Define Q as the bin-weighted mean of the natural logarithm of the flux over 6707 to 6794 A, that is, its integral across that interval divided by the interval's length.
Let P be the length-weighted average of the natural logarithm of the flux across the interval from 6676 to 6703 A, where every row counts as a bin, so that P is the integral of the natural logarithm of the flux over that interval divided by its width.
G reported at 0.99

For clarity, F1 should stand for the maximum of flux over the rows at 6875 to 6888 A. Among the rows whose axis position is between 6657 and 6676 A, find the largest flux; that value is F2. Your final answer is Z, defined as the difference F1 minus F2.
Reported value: -0.74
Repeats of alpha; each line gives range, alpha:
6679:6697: -1464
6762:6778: -671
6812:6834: 139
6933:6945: 434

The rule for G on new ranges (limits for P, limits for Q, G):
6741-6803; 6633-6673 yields 1.02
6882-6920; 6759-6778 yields 0.98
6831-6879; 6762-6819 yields 1.00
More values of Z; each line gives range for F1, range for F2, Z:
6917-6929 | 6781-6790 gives -0.02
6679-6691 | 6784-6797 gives 0.19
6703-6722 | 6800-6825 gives -0.18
